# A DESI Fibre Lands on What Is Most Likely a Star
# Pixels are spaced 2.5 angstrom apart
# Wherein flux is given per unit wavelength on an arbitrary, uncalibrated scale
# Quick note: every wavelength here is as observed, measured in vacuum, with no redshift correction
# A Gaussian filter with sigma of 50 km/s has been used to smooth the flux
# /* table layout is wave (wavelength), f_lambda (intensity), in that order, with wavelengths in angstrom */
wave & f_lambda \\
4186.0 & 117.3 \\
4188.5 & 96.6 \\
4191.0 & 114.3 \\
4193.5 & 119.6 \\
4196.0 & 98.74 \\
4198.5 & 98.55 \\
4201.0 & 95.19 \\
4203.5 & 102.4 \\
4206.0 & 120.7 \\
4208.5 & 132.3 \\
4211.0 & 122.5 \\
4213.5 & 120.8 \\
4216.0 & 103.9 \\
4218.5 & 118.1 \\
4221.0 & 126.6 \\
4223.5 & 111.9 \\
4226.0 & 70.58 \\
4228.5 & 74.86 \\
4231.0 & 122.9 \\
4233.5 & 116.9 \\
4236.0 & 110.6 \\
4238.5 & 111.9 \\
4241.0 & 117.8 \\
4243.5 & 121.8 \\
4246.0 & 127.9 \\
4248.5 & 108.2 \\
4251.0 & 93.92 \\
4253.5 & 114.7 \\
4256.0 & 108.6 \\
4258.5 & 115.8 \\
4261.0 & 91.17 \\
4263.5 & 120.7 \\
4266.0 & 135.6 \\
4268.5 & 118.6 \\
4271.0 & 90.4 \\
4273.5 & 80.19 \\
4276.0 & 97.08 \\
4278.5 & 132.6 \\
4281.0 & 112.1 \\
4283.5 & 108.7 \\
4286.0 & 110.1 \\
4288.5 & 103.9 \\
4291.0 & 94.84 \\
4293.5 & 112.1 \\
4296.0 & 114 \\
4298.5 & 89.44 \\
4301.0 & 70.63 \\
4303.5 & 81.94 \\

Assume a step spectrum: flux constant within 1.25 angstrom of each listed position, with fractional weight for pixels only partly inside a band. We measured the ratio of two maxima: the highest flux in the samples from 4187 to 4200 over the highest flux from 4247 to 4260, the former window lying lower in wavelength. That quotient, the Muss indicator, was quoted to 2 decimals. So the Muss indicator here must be 1.03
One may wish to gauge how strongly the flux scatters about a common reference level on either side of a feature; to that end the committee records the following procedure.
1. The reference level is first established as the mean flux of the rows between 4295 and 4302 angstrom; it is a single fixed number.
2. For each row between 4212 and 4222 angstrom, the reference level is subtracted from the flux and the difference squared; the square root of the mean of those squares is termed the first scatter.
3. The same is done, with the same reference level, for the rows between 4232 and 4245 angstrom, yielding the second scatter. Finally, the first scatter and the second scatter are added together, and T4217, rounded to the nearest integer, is 52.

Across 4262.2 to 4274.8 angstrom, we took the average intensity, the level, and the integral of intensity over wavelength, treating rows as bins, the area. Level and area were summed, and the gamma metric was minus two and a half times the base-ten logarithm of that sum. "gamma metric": -7.9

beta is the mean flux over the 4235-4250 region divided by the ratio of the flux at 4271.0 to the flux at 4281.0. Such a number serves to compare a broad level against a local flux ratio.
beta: 144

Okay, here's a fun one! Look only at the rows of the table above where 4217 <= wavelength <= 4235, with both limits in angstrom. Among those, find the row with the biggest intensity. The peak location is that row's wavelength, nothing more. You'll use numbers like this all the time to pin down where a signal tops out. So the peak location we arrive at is 4221.0 angstrom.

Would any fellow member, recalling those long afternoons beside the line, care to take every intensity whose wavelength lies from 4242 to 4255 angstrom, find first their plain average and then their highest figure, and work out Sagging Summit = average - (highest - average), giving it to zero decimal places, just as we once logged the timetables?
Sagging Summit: 99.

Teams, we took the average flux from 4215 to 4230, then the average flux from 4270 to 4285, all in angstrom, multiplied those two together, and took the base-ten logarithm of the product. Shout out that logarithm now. 4.02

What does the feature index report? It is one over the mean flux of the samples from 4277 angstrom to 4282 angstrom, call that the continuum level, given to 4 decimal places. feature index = 0.0082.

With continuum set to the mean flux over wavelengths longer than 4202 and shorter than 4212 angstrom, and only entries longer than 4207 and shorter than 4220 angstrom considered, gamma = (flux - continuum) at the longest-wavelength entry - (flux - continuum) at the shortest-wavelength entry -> -14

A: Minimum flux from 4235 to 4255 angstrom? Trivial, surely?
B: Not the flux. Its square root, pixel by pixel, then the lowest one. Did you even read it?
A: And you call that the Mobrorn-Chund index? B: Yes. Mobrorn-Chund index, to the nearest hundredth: 9.69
